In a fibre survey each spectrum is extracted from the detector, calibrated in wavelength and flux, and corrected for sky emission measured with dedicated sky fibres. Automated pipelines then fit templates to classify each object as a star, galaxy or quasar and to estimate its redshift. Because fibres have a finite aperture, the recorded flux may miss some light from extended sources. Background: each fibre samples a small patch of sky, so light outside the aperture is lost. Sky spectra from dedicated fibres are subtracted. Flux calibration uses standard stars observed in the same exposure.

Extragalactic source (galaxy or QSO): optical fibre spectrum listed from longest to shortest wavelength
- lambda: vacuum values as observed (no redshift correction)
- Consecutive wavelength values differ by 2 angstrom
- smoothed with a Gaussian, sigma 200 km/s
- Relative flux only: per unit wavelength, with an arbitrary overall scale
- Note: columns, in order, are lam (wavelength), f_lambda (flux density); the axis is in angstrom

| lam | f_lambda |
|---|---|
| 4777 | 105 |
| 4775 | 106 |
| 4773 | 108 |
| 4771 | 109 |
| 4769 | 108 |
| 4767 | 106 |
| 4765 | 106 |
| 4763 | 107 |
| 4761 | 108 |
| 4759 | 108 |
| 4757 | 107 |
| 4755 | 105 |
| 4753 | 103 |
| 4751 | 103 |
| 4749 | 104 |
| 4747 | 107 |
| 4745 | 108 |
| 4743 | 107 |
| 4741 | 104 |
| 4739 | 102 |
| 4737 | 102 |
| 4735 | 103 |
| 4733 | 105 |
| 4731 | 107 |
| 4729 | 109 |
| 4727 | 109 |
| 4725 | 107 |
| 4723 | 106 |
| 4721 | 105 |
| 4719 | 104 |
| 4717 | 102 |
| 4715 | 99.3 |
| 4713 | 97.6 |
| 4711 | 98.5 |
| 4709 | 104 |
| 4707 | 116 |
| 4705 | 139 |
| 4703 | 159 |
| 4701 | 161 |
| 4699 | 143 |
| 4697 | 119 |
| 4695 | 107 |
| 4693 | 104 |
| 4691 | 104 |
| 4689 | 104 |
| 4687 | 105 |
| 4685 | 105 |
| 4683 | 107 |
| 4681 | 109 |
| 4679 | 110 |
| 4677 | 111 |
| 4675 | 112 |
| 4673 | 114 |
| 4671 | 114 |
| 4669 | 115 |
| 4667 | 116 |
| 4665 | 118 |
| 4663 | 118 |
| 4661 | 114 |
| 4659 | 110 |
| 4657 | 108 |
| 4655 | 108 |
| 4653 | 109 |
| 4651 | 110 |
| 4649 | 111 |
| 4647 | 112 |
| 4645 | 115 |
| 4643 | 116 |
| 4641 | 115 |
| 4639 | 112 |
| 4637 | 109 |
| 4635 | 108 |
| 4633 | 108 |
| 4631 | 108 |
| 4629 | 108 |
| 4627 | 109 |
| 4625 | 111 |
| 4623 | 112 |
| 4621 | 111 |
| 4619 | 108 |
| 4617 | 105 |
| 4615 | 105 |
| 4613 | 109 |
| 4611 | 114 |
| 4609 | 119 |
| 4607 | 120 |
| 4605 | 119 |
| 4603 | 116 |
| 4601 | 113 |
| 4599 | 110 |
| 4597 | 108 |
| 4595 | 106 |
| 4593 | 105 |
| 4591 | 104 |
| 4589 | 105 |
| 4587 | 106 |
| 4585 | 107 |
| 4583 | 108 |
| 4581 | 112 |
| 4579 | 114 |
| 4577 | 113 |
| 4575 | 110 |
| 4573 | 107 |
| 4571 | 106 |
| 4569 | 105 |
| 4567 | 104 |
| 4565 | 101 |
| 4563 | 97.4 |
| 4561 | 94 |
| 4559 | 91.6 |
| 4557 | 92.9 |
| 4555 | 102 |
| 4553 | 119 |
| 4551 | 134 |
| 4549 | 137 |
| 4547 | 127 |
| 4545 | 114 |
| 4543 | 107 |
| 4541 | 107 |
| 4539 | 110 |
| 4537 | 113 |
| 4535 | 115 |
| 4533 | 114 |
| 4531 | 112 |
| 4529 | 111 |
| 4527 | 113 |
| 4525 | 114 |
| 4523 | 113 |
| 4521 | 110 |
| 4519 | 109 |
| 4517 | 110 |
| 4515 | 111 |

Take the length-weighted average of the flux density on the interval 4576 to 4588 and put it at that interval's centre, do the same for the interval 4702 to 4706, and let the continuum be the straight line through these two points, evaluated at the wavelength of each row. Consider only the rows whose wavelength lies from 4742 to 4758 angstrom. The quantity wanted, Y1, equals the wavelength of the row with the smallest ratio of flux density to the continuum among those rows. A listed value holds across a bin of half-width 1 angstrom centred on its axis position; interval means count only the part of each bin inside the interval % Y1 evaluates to 4753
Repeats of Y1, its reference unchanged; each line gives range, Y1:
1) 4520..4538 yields 4537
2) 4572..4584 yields 4583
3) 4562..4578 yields 4563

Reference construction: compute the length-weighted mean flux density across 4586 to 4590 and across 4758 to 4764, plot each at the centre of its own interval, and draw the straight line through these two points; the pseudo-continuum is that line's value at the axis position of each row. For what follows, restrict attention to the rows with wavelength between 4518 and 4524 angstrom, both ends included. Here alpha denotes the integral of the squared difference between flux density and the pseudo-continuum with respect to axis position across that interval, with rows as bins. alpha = 233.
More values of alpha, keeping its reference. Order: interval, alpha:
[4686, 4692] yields 37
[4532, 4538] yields 508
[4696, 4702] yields 8753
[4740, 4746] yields 24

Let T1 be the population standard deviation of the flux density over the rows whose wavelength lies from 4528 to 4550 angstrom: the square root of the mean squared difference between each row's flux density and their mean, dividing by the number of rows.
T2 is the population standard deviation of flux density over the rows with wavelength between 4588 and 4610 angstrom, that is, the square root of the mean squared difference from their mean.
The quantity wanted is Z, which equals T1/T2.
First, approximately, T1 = 9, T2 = 6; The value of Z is 1.44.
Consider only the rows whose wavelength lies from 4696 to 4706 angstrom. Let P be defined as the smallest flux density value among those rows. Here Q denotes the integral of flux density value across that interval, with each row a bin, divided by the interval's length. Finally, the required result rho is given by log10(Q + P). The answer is 2.42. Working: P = 119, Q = 144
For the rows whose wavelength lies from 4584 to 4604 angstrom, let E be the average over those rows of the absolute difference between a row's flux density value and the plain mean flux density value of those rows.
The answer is 3.0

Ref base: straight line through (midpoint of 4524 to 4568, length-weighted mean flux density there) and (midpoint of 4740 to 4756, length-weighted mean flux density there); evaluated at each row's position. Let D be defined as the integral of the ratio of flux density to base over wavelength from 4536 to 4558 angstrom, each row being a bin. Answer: 23 angstrom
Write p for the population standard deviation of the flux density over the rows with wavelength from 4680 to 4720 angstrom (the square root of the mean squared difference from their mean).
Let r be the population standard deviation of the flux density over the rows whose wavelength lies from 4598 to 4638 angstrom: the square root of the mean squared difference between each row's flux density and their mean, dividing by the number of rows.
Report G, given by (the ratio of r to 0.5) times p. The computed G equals 167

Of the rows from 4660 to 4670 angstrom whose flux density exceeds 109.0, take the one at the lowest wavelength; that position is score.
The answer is 4661 angstrom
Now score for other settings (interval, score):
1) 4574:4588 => 4575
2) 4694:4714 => 4697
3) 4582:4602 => 4599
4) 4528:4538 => 4529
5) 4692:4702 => 4697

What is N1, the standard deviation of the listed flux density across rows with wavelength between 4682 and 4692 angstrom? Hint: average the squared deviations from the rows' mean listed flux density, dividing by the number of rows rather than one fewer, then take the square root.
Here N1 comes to 1.1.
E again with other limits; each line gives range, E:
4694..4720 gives 19.3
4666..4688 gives 3.2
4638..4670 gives 2.9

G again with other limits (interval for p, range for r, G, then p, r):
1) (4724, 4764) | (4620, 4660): 11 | 2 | 2.5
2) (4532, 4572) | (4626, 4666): 84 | 12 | 3.4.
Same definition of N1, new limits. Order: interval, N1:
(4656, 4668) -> 3.8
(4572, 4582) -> 2.5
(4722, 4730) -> 1.3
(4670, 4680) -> 1.6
